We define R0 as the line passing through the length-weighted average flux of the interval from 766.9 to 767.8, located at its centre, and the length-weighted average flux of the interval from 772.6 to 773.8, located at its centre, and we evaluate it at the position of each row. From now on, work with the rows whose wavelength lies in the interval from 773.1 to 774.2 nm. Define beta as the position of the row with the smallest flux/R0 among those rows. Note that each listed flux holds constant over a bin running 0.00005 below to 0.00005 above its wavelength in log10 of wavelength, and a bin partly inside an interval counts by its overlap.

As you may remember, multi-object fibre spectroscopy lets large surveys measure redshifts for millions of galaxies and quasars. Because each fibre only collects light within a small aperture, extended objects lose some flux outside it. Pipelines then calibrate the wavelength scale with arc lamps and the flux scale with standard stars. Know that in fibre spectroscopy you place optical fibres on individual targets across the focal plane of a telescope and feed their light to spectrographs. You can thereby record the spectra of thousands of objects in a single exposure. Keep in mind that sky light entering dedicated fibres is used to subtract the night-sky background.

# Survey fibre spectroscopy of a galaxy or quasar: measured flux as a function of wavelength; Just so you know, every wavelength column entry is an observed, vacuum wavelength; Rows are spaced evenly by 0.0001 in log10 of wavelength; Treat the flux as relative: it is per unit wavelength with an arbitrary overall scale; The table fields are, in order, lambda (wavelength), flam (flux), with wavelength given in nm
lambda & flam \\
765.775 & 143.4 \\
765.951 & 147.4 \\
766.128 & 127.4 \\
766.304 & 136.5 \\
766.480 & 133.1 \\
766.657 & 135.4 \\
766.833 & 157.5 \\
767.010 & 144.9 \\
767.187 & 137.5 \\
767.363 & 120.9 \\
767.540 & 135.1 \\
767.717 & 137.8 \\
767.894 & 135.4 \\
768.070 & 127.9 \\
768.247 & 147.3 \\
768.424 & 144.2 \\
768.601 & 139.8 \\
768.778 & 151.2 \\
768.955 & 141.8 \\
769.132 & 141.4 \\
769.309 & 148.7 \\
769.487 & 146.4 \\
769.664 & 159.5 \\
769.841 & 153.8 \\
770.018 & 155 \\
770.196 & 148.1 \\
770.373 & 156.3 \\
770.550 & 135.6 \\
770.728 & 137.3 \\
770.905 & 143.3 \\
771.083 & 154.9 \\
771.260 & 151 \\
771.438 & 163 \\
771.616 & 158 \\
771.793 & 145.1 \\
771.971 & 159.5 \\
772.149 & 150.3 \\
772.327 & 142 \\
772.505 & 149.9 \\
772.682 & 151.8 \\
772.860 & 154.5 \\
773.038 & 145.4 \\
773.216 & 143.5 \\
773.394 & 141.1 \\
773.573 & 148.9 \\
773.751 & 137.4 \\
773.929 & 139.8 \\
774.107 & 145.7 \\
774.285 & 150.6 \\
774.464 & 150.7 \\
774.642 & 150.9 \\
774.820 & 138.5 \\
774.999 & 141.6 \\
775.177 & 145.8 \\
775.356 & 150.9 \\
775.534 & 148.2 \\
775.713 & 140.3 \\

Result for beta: 773.751 nm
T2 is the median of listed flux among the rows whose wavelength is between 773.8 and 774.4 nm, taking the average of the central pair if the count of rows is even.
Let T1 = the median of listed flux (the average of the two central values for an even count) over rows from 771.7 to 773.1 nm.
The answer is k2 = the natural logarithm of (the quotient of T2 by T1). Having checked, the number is -0.03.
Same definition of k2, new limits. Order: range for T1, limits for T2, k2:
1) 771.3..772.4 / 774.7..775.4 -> -0.07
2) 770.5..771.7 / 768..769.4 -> -0.05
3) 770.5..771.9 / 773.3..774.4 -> -0.03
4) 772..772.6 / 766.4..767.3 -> -0.09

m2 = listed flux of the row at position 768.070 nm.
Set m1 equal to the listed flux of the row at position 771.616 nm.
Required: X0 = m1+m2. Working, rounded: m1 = 158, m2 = 127.9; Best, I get 286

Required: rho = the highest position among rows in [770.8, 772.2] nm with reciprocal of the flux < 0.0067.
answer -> 772.149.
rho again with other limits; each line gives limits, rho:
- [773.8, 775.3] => 774.642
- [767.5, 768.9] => 768.778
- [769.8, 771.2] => 771.083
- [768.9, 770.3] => 770.018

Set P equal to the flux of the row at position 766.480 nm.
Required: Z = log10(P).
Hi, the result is 2.12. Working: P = 133.1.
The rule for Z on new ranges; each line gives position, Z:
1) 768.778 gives 2.18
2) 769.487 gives 2.17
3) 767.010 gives 2.16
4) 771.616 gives 2.20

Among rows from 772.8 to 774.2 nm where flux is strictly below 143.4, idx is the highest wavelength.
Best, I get 773.929 nm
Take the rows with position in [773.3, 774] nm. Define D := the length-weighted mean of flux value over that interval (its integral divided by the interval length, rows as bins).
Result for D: 142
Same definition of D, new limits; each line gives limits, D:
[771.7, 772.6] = 150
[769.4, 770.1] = 154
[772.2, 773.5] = 147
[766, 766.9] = 138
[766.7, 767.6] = 139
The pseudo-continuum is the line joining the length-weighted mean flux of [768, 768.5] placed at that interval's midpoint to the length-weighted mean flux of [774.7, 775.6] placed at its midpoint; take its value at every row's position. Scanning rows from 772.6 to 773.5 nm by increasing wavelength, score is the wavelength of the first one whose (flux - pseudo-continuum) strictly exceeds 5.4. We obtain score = 772.682 nm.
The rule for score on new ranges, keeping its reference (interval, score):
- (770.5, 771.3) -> 771.083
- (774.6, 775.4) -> 774.642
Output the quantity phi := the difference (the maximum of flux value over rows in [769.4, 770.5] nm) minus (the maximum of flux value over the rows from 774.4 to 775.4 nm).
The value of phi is 9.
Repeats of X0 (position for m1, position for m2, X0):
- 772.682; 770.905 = 295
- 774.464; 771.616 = 309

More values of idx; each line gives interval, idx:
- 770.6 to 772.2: 770.905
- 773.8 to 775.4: 774.999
